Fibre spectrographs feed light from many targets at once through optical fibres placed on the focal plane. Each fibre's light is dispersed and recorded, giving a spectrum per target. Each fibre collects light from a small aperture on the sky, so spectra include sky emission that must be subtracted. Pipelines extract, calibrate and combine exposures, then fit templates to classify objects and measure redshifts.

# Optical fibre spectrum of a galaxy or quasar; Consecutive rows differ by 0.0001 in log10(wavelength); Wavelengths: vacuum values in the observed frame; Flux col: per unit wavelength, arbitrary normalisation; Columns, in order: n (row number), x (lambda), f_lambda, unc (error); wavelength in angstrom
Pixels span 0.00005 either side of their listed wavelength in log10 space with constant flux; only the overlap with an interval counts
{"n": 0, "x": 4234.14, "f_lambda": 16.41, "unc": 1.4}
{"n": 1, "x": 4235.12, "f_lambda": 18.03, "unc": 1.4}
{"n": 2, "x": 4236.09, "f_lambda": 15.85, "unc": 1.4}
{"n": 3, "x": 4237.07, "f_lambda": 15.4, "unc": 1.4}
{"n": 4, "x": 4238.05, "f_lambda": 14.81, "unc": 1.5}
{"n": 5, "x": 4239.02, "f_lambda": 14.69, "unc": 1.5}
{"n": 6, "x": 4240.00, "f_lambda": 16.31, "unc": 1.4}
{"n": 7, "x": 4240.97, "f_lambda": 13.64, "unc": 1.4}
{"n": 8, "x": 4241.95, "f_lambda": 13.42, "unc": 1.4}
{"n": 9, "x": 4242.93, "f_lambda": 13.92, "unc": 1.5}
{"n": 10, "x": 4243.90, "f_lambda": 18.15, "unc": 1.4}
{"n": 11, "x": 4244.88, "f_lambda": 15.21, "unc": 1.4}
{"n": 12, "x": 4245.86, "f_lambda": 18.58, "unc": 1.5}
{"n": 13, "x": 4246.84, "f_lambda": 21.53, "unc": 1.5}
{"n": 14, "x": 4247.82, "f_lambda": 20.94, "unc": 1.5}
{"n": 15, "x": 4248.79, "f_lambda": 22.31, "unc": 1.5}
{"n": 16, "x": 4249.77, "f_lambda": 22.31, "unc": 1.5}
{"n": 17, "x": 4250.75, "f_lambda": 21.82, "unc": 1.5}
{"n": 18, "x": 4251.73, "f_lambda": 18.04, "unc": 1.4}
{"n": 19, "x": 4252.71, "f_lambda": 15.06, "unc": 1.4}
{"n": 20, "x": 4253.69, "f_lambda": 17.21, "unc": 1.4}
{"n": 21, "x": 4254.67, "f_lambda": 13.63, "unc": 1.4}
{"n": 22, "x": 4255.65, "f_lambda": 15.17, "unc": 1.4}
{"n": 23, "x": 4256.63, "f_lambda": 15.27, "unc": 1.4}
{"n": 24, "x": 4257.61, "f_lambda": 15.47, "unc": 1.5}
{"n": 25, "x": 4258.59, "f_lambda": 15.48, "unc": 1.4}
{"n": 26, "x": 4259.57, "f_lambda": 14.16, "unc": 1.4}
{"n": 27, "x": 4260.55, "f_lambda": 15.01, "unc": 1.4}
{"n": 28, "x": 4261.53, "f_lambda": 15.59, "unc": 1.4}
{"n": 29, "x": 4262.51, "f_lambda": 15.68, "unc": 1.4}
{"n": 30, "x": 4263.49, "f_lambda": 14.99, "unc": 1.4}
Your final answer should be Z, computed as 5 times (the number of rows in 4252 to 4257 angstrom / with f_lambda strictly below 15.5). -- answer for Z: 20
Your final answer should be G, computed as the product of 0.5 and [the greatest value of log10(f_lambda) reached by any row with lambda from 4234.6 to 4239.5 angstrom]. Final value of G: 0.63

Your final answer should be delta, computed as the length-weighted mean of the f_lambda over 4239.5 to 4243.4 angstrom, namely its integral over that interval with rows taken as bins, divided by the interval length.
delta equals 14.3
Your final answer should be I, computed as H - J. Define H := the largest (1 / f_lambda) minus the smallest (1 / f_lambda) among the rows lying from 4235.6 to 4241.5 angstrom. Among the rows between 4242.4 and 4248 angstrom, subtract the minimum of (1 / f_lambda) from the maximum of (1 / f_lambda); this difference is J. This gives -0.013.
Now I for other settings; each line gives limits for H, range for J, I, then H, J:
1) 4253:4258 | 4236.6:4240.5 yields 0.009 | 0.015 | 0.007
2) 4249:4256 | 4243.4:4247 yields 0.009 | 0.029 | 0.019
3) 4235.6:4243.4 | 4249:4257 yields -0.015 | 0.013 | 0.029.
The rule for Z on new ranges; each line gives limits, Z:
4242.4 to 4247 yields 10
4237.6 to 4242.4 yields 20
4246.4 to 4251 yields 0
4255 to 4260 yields 25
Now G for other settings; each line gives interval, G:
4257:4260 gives 0.59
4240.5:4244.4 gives 0.63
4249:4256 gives 0.67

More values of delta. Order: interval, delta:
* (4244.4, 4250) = 20.1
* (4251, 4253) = 17.3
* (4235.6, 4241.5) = 15.1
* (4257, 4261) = 15.0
